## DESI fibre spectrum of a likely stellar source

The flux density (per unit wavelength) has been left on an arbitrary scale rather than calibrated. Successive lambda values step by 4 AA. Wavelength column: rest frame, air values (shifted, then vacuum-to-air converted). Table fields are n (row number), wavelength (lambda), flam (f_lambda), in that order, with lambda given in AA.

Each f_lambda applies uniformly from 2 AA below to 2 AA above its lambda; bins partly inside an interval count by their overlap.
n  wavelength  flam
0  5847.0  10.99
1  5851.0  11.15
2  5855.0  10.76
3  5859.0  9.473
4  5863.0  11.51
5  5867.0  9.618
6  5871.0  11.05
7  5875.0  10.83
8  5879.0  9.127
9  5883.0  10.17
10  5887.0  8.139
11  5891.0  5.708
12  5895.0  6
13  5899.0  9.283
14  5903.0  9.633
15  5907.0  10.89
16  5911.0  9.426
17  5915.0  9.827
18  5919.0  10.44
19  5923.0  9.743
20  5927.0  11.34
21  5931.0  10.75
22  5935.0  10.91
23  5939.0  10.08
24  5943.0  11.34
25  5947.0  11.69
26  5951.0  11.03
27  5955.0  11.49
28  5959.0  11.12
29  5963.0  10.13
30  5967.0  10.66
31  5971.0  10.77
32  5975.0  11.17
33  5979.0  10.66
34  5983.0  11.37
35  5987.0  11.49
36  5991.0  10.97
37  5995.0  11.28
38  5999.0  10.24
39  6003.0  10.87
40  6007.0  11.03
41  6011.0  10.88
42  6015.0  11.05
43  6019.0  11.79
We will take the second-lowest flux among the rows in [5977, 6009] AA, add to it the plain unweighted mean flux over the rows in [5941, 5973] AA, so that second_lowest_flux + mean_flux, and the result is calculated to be 21.7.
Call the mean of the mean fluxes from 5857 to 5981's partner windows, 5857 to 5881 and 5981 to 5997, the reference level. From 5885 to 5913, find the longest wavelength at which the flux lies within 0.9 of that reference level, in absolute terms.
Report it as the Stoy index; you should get 5907.0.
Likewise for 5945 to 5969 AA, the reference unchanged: 5967.0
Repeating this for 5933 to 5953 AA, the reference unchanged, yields 5951.0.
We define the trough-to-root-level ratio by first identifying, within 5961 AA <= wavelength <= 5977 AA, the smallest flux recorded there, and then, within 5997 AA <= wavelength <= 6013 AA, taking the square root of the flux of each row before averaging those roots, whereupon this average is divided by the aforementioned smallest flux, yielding 0.32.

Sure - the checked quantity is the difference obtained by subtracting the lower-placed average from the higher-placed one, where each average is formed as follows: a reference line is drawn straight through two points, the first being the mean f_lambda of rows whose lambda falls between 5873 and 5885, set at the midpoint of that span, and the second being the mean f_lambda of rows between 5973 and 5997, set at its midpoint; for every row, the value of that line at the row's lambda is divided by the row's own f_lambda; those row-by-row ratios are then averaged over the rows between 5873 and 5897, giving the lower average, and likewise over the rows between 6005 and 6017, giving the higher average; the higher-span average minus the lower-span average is -0.25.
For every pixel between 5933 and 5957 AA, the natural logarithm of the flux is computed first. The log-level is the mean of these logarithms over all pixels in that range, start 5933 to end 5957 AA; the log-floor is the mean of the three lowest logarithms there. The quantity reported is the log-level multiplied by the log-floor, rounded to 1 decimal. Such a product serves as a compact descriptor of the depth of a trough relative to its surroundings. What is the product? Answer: 5.7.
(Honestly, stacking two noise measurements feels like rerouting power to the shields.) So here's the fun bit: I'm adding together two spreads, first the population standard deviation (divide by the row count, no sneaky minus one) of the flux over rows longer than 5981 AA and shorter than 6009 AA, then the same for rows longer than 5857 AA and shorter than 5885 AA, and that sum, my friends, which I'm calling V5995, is 1.22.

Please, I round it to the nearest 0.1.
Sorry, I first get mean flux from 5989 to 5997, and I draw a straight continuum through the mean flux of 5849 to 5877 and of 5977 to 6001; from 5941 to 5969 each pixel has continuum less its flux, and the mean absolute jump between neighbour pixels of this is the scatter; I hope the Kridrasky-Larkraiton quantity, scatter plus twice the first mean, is 22.8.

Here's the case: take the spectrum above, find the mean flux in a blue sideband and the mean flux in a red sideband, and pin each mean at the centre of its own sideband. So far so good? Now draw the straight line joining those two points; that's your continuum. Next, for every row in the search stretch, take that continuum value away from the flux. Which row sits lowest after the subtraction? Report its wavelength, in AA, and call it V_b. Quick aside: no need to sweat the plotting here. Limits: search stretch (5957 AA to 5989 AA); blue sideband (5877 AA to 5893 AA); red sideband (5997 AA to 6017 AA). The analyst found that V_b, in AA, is 5963.0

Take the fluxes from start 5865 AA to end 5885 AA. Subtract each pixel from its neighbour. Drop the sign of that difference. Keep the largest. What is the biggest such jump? 1.7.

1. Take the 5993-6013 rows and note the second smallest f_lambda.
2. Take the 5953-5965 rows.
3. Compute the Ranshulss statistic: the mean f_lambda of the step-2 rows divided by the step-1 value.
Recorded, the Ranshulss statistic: 1.00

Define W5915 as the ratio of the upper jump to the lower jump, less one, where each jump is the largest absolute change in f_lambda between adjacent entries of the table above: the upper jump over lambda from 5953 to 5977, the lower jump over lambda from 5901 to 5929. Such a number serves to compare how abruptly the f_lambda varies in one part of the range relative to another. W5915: -0.38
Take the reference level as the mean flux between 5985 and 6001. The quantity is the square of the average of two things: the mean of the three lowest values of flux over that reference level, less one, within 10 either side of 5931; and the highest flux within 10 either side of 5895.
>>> 23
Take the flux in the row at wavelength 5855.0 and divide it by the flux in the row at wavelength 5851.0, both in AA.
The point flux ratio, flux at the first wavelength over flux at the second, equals 0.97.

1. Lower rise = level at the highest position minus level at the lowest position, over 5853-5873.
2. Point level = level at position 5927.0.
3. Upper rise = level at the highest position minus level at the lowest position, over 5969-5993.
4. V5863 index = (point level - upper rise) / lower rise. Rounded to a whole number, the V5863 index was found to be 38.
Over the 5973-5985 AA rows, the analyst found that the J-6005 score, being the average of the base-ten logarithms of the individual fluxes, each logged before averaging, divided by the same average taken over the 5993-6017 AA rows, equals 1.01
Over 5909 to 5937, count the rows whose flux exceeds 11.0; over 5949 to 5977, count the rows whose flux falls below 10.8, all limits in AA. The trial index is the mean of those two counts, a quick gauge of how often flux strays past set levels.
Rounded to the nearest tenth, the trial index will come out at 2.0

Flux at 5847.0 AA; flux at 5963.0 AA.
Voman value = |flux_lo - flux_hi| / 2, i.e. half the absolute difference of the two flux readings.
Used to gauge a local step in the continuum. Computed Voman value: 0.43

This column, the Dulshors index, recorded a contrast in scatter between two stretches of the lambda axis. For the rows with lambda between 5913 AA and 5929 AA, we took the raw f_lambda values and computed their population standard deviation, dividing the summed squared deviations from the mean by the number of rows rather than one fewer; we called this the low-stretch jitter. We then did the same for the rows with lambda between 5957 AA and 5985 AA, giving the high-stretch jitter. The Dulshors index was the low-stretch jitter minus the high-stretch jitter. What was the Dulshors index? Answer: 0.25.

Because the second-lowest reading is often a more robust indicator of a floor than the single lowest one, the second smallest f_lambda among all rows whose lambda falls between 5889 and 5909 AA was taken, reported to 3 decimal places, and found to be 6.000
